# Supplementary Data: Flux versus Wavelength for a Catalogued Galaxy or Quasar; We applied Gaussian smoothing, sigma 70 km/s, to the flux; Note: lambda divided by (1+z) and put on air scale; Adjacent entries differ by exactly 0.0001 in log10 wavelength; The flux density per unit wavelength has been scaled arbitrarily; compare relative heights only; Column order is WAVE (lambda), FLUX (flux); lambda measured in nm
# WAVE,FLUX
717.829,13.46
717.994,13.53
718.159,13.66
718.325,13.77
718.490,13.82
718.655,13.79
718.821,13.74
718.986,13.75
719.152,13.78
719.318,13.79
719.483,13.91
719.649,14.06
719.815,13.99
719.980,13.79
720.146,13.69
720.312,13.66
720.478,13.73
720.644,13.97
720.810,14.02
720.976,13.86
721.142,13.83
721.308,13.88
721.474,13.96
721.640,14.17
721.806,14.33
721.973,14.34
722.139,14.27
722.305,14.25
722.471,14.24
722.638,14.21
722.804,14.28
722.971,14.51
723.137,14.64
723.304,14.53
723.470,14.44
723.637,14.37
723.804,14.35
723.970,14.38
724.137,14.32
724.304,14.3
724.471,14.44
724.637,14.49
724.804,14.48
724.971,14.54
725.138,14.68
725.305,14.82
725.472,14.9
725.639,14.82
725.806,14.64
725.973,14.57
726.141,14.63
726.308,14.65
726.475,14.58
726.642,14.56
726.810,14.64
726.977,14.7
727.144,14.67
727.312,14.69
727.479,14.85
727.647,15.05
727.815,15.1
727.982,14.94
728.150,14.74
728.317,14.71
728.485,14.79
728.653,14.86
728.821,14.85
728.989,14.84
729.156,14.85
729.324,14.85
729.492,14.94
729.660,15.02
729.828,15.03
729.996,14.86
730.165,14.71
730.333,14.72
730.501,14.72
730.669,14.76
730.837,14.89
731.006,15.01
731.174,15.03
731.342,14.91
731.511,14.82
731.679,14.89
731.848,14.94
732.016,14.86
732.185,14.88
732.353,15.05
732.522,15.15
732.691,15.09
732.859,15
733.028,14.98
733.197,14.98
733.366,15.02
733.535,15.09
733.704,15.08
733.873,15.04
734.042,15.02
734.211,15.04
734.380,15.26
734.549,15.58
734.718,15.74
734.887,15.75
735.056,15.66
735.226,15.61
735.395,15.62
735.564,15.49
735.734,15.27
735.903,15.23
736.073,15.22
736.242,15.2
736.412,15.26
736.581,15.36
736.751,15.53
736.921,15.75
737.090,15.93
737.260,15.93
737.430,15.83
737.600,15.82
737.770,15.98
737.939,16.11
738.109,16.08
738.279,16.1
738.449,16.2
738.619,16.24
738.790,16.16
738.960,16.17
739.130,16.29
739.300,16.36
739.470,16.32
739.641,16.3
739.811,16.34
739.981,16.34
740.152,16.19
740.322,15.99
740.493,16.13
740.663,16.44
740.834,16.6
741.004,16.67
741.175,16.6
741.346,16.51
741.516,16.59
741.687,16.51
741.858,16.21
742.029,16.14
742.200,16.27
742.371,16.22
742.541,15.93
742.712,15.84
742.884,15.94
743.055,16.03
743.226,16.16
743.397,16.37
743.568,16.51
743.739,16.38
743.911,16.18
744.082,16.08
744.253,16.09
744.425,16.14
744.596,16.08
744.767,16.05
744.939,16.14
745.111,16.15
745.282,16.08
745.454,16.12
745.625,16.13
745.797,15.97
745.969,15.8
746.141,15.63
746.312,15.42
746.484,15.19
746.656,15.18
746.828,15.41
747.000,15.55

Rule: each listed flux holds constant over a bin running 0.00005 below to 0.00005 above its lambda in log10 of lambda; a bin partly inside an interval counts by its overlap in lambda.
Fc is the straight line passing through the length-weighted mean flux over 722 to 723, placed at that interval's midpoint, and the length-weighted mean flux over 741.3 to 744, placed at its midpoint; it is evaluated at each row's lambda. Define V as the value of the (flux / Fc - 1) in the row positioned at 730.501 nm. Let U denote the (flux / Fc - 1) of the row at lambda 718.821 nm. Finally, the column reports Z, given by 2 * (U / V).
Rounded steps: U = -0.014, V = -0.023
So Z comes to 1.2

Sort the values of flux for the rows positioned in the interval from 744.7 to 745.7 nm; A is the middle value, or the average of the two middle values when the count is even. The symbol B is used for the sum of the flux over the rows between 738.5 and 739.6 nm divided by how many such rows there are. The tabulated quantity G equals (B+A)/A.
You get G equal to 2.01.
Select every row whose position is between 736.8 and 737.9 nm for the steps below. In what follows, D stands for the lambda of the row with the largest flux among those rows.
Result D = 737.770 nm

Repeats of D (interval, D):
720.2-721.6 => 720.810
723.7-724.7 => 724.637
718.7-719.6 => 719.483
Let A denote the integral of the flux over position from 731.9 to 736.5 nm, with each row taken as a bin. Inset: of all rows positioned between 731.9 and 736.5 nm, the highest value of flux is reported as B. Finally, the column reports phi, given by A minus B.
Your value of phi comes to 54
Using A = 70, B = 15.75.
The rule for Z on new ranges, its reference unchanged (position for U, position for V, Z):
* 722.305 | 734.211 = 0.1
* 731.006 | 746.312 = 0.2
